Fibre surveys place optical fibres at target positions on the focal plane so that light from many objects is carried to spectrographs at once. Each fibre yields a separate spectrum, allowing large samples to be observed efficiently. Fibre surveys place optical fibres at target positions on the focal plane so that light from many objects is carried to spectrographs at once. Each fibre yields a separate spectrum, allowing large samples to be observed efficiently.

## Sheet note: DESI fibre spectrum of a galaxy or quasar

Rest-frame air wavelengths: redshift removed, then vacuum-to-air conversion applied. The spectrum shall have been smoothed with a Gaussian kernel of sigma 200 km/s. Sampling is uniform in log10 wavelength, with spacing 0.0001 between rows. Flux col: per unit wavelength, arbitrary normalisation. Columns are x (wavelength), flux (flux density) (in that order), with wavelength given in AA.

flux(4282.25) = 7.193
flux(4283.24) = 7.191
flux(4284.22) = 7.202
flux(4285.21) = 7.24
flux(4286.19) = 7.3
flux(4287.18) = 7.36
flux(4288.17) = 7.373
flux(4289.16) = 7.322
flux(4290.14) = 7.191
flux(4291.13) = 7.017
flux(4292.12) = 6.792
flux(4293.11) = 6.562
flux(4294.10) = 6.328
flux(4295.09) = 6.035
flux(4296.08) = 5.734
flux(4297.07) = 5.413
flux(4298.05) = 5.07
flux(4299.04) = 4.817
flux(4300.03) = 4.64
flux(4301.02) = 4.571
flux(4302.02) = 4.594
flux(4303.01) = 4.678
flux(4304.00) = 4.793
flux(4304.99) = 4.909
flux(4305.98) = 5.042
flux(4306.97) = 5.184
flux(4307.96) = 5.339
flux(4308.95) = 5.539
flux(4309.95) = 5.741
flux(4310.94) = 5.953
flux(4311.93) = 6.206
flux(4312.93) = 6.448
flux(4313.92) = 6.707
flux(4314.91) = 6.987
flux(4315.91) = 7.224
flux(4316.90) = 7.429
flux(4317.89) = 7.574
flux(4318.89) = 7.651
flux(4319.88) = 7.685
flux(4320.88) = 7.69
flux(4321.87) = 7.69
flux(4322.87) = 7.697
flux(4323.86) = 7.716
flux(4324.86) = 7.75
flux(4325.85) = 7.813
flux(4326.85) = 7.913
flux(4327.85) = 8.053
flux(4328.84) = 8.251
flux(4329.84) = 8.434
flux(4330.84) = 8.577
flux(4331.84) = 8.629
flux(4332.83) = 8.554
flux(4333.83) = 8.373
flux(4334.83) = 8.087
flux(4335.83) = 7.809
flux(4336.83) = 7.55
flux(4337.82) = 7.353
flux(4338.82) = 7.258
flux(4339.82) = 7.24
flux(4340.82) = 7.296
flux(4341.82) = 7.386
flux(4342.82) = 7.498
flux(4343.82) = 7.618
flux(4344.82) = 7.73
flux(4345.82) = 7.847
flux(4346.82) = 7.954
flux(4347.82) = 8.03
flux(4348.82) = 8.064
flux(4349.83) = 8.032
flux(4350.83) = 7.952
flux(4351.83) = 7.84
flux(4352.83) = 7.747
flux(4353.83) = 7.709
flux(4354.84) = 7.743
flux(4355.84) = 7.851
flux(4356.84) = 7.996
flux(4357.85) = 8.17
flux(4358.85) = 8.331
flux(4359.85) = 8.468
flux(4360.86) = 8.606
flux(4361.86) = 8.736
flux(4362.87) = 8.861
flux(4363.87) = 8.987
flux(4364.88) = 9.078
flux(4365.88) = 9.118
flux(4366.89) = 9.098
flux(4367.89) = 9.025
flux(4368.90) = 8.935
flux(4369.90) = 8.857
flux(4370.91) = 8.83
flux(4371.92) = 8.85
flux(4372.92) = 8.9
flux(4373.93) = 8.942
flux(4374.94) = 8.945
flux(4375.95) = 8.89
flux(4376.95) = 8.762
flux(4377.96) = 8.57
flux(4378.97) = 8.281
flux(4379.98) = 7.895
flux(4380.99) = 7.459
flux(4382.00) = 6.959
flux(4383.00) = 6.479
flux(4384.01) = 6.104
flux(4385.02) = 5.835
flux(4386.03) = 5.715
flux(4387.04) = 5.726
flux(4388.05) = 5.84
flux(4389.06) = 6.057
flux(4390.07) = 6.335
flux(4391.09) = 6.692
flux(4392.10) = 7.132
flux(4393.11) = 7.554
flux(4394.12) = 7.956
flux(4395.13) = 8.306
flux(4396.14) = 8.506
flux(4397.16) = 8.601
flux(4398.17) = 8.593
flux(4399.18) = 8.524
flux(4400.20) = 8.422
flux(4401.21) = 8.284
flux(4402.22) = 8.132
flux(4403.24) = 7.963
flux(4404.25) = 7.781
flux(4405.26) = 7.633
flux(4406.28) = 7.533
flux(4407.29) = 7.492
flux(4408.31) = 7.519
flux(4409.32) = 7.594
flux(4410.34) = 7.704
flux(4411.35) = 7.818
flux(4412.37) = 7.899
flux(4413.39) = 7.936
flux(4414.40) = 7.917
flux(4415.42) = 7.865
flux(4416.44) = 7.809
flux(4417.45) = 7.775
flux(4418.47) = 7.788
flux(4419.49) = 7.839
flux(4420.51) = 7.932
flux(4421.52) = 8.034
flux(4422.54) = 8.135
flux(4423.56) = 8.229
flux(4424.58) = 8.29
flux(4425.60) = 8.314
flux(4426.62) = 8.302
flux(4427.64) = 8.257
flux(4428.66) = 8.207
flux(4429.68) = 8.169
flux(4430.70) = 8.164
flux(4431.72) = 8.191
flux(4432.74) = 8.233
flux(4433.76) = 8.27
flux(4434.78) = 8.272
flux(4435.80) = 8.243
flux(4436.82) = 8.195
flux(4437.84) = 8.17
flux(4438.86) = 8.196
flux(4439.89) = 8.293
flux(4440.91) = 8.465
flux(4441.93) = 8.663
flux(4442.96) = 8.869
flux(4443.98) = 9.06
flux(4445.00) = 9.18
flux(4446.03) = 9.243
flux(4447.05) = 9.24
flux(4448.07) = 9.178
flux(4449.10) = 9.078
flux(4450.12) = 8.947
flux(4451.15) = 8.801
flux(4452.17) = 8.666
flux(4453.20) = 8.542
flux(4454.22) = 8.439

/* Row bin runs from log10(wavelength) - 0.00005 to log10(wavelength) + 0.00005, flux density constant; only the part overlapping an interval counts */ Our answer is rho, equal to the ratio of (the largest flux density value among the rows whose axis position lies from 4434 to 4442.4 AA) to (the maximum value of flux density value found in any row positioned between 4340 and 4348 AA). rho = 1.08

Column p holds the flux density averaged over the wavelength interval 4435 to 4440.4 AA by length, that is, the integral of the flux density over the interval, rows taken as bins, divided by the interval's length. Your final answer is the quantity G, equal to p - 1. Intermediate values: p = 8.22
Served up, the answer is 7.2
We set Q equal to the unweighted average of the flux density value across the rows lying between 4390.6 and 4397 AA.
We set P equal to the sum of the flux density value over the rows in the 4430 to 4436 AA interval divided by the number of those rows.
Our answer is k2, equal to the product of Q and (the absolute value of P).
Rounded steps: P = 8.23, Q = 7.7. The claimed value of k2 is 63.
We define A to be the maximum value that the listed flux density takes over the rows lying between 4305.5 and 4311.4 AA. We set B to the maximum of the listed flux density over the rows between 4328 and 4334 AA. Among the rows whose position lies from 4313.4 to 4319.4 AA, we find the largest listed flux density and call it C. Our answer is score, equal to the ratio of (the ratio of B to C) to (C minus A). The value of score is 0.66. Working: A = 5.953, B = 8.629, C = 7.651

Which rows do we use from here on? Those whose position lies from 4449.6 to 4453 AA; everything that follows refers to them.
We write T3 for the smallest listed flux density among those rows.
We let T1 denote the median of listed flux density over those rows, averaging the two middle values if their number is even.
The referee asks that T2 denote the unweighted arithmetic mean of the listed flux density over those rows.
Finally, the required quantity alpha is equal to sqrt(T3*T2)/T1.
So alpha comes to 0.993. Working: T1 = 8.8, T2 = 8.8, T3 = 8.666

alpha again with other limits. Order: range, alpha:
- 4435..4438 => 0.999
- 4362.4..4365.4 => 0.992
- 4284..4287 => 0.998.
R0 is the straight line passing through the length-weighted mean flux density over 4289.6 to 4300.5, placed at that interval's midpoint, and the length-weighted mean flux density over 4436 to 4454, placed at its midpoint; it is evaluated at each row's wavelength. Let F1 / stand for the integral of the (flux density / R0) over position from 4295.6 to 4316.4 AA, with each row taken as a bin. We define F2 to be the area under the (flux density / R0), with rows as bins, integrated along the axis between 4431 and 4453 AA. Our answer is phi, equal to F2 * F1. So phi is 405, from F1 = 18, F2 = 21.9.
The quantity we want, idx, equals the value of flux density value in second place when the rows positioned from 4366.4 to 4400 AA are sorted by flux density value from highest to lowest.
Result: 9.025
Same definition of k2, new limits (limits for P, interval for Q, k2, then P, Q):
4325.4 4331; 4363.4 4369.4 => 74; 8.17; 9.0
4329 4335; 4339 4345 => 63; 8.44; 7.5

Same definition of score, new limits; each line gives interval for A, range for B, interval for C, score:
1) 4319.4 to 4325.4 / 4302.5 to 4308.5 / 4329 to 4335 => 0.70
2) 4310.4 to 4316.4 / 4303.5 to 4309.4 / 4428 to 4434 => 0.64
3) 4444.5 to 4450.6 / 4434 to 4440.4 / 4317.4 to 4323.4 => -0.70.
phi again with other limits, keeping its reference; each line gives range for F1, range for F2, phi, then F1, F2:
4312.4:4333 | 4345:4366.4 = 608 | 25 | 24.8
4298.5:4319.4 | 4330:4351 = 471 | 19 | 24.2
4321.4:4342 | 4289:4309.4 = 460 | 24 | 18.8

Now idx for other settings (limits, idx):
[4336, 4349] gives 8.03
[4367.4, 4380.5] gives 8.945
